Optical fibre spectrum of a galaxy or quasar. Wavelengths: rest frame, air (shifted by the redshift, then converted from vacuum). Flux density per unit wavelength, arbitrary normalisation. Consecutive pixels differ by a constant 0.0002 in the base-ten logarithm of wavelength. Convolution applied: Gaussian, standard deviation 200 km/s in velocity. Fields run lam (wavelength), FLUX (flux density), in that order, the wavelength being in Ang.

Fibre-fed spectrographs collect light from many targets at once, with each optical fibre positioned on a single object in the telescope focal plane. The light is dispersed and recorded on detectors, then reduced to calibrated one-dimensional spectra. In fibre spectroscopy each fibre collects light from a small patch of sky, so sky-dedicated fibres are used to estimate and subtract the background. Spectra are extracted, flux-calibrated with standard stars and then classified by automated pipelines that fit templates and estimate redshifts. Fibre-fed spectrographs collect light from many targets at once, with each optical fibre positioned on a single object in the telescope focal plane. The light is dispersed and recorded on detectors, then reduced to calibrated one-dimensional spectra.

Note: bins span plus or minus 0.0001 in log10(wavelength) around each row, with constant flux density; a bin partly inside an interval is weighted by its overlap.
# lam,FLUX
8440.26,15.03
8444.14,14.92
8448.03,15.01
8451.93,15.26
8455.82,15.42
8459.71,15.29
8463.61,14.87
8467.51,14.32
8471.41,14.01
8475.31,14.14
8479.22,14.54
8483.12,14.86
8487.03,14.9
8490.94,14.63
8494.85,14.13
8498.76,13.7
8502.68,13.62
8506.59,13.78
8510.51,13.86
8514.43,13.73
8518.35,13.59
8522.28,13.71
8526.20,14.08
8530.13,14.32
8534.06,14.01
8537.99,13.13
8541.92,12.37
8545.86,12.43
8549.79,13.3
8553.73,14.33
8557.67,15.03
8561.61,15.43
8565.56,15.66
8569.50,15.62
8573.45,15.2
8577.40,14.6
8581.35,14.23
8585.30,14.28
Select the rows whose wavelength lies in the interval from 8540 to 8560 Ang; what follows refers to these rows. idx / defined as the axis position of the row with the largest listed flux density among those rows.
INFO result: 8557.67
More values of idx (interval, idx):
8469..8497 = 8487.03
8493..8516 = 8494.85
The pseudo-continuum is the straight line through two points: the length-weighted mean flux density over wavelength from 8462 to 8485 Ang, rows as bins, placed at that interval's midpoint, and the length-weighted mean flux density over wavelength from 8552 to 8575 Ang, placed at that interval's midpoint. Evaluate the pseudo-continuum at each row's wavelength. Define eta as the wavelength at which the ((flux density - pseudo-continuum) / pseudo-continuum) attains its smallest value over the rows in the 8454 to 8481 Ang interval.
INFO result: 8471.41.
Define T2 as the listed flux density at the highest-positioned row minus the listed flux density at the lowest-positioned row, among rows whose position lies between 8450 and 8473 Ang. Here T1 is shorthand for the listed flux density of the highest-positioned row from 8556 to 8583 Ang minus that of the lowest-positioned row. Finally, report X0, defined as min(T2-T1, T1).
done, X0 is -0.80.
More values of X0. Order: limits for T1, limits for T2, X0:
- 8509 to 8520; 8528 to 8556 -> -0.27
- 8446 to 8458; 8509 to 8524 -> -0.56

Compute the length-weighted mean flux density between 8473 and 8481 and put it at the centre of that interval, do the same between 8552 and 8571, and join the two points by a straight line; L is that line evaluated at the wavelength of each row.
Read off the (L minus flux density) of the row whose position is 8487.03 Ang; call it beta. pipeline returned -0.5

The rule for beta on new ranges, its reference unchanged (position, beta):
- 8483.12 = -0.5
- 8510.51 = 0.8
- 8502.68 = 1.0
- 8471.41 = 0.2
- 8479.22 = -0.2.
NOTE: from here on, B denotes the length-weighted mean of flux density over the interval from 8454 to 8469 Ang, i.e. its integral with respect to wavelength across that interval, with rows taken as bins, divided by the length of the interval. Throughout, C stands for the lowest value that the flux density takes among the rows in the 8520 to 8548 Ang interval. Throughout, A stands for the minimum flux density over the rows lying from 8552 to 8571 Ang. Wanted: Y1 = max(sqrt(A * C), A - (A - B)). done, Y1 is 15.0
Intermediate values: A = 14.33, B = 15.0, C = 12.37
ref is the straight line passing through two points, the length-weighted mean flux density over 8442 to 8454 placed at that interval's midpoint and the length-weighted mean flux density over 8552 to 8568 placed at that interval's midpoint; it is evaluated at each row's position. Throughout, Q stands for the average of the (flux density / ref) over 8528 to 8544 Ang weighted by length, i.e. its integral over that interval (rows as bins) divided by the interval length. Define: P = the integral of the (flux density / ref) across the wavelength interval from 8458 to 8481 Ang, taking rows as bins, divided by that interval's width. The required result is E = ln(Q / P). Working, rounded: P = 0.962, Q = 0.89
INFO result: -0.08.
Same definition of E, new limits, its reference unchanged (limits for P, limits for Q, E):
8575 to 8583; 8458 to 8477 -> 0.01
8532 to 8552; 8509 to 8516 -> 0.06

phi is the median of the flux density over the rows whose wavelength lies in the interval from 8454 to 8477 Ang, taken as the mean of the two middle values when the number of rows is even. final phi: 14.6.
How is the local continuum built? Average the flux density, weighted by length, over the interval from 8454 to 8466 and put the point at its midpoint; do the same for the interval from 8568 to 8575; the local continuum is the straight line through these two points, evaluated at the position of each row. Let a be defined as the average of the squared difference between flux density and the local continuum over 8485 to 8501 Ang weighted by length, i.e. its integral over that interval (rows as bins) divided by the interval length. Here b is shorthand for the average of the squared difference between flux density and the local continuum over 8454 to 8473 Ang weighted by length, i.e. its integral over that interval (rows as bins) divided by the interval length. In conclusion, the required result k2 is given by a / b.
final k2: 2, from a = 1.0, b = 0.4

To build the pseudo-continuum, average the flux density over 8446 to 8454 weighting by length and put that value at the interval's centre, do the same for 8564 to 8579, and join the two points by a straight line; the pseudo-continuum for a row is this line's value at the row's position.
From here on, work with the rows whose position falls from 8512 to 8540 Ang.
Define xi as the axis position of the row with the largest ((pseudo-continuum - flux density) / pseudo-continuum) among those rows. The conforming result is 8537.99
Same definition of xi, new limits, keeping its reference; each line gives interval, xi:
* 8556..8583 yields 8581.35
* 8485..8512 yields 8502.68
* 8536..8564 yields 8541.92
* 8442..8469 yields 8467.51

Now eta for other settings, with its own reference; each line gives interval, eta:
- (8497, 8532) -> 8518.35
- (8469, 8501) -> 8498.76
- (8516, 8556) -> 8541.92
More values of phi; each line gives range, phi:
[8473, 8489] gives 14.7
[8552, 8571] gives 15.4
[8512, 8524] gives 13.7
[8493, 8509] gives 13.7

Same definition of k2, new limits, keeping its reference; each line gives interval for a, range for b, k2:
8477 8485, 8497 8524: 0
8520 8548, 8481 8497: 9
